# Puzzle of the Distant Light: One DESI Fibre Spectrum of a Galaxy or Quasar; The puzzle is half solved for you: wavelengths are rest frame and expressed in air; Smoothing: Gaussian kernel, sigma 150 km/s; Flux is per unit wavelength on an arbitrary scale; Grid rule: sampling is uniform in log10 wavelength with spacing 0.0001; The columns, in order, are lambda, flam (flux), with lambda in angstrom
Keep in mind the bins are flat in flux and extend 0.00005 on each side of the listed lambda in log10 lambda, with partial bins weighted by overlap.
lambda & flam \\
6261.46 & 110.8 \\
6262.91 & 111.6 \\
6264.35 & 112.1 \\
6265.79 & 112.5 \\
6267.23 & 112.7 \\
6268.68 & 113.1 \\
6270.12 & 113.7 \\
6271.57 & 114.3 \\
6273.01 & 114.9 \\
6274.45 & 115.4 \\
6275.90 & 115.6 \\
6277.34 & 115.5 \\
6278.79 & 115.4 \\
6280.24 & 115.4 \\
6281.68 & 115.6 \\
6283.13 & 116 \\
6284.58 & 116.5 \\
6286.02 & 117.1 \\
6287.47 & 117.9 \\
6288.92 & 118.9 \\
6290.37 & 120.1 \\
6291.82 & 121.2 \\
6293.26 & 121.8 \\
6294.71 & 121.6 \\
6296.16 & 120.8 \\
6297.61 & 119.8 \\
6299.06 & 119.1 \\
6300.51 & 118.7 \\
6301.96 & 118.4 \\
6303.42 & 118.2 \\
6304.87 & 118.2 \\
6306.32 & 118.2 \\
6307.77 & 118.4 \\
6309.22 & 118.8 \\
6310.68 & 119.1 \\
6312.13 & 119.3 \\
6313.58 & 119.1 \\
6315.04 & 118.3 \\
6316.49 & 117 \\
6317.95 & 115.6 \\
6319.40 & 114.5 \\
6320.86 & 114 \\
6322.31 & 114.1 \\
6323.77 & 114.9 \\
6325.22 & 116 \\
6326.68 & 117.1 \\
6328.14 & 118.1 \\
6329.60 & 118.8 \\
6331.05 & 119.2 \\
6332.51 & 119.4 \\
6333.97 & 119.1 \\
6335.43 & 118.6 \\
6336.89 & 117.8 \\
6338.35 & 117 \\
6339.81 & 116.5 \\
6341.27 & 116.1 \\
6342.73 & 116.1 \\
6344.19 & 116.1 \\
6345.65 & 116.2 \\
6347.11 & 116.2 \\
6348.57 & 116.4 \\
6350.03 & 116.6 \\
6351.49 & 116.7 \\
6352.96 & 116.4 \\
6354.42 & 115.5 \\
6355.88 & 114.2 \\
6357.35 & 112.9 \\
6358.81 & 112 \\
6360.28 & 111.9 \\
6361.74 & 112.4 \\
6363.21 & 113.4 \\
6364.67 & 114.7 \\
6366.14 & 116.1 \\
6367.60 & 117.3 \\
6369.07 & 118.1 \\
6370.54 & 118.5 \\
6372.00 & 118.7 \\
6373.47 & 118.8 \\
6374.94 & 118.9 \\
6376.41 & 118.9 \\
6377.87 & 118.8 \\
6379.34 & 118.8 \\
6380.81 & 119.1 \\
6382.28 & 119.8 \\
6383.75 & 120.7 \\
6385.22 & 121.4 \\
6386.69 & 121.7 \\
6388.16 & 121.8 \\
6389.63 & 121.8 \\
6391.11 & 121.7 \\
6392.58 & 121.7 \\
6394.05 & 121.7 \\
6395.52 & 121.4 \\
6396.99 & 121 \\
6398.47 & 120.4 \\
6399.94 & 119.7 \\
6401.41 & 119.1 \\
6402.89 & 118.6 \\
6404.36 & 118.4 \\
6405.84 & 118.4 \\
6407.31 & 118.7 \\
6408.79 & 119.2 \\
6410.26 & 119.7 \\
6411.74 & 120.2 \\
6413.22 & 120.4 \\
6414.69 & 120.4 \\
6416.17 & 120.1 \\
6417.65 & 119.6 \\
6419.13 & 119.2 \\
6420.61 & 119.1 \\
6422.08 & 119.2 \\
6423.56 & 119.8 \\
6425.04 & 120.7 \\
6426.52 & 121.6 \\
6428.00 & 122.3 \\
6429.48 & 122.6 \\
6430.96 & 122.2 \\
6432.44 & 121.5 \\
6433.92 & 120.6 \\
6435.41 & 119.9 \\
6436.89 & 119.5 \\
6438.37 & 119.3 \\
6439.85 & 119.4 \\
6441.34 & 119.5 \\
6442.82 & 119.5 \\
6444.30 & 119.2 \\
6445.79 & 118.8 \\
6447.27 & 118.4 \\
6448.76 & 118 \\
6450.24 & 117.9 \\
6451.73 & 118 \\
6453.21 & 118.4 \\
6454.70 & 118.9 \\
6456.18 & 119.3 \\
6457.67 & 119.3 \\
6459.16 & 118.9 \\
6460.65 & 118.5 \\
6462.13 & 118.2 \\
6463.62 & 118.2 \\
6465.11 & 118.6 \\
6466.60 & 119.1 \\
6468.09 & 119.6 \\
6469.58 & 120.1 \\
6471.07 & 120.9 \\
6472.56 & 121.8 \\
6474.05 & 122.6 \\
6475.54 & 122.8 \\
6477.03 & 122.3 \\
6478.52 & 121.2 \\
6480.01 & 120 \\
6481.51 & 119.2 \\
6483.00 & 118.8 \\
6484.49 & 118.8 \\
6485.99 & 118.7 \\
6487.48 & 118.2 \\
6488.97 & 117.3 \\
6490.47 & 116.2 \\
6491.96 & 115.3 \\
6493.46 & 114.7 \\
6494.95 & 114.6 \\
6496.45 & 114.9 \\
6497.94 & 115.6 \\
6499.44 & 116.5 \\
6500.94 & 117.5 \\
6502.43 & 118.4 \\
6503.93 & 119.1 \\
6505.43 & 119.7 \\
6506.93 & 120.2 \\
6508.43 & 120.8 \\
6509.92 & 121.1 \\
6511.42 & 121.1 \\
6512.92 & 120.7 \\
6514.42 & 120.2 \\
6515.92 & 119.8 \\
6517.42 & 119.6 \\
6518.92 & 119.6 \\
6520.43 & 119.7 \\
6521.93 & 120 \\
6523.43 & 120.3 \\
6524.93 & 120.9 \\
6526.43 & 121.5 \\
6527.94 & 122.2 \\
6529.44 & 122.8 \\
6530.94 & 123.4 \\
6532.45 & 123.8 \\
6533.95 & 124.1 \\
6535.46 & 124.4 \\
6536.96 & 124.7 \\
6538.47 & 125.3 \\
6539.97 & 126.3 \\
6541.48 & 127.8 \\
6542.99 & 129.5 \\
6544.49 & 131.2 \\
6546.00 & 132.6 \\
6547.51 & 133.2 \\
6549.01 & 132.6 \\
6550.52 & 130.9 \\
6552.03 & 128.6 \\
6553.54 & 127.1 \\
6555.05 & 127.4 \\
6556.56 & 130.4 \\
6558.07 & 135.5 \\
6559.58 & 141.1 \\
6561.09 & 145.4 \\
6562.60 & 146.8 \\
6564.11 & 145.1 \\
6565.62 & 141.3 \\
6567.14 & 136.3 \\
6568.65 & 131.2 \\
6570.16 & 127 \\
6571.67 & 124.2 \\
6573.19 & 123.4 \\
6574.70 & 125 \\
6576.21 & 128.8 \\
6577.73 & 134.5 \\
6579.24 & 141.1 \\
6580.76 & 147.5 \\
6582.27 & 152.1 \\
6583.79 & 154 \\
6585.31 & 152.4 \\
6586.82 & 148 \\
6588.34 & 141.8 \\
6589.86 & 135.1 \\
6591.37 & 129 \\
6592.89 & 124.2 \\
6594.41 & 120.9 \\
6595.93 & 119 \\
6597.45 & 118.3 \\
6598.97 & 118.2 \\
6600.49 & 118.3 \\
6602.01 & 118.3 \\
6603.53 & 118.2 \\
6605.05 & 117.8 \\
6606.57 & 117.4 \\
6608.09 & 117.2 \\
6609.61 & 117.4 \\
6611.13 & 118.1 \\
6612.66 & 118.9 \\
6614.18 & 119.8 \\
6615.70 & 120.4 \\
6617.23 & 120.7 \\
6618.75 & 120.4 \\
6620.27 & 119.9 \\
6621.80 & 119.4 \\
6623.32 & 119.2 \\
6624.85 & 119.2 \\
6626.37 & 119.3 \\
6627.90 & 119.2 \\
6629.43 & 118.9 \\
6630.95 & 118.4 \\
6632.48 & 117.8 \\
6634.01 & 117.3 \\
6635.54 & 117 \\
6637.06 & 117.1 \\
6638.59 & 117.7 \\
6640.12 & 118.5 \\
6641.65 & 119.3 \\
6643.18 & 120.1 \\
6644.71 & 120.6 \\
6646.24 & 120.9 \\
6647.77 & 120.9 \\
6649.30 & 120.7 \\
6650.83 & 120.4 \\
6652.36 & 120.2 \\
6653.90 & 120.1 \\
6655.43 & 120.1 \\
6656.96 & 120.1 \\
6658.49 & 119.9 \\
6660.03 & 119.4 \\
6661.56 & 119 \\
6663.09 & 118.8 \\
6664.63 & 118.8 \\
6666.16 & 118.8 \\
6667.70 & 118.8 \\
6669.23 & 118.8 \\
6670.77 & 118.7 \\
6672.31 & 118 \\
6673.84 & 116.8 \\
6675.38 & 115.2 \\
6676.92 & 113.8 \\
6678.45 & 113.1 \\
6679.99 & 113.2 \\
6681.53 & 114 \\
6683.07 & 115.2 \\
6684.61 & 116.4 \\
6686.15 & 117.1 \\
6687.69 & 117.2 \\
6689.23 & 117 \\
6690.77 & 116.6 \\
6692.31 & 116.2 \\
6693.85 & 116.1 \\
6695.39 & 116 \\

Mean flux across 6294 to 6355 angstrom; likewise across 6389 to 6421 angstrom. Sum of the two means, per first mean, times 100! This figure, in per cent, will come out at 202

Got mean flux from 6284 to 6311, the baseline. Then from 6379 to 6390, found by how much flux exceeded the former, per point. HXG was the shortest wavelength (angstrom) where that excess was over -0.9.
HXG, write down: 6379.34 angstrom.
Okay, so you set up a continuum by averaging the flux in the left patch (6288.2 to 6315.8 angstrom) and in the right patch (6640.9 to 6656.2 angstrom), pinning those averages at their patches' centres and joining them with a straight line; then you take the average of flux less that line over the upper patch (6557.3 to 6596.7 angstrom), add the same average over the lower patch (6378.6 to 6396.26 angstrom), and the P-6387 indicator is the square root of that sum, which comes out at 4.2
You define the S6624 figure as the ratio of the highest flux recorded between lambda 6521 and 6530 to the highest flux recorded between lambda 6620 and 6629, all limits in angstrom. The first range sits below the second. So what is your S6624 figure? 1.02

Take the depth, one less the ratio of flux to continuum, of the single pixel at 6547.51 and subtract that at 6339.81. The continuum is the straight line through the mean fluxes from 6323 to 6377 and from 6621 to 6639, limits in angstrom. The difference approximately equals -0.13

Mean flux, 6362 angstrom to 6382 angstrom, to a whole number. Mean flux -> 118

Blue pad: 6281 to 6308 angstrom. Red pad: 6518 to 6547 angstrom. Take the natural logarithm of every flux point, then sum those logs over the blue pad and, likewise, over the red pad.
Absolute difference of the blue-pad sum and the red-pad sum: 0.85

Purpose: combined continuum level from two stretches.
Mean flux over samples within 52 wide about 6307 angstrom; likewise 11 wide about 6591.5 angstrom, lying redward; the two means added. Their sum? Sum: 249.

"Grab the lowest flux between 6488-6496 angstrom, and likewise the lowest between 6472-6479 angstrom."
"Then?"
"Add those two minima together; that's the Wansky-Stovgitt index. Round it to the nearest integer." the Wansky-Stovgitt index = 236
